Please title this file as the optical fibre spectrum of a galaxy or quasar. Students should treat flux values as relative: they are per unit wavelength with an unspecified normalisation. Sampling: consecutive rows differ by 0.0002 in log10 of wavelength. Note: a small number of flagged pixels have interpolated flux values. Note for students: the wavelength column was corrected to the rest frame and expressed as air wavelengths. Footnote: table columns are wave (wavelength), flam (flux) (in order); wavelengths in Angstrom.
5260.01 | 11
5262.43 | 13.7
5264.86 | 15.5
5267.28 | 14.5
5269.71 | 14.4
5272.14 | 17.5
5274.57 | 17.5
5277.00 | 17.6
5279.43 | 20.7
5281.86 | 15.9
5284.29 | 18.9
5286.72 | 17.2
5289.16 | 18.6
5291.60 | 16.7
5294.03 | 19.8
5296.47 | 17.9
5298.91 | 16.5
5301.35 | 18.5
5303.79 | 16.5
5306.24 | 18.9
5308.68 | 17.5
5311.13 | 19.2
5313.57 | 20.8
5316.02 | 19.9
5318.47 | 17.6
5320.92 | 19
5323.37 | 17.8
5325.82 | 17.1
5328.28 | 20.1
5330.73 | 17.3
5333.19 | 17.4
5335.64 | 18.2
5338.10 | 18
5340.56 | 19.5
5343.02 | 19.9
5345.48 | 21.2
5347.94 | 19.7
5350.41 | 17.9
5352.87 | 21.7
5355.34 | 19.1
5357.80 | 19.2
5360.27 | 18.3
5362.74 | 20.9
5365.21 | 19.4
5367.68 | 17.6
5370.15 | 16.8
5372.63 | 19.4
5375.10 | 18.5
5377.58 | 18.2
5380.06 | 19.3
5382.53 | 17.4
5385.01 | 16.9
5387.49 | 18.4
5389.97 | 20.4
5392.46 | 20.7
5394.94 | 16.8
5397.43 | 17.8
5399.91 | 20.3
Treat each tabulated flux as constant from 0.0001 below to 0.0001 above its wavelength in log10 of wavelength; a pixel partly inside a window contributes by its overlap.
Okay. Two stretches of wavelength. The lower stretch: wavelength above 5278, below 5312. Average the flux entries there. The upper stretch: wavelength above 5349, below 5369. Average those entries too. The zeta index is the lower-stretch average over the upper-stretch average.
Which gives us 0.94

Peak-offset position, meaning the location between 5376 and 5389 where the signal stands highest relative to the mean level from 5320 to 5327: 5380.06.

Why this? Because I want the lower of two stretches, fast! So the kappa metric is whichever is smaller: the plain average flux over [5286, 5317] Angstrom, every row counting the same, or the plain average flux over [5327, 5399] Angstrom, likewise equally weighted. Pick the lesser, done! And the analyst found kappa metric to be 18.3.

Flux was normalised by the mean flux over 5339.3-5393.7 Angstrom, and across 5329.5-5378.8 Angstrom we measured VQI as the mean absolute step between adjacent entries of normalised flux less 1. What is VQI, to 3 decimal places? 0.070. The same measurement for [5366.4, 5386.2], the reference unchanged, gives 0.061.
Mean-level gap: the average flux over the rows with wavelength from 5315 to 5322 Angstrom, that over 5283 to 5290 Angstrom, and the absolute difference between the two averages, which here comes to 0.6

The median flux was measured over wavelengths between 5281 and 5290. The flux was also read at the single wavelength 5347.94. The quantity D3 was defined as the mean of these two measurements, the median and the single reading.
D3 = 18.8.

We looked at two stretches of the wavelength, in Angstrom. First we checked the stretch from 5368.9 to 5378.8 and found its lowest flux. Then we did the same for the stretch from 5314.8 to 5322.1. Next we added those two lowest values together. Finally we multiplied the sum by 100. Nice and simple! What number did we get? 3440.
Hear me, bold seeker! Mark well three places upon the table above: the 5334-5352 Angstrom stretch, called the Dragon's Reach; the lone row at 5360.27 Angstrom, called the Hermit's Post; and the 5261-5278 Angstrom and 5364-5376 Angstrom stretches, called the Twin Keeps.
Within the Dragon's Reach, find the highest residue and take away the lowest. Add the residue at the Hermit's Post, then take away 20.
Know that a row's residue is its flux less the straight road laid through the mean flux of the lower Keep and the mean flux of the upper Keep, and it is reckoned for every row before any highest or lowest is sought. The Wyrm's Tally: -16.4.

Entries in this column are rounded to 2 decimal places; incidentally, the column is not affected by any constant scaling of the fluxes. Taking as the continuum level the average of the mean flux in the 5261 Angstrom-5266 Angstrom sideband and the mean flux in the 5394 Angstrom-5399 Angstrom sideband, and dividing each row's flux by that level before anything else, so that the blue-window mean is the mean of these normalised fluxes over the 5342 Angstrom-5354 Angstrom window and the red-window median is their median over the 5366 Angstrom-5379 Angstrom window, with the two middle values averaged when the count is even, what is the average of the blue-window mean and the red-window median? 1.20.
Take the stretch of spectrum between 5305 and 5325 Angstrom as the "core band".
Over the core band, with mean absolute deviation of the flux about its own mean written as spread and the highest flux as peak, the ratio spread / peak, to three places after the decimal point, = 0.043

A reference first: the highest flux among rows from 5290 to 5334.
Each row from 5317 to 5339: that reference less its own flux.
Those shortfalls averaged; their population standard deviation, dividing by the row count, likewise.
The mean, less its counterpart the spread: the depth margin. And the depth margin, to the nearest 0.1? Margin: 1.8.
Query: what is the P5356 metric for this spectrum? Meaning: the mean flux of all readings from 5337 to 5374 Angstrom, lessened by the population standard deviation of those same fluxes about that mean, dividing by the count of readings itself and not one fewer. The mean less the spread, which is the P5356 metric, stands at 17.9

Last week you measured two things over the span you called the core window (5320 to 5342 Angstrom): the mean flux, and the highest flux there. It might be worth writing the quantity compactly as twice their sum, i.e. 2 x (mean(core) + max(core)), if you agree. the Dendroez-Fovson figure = 76.7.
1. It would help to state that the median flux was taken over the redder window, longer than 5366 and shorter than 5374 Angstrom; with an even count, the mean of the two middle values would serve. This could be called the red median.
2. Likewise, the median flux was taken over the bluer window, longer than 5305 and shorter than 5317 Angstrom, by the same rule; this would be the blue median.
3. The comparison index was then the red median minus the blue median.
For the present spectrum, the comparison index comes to -1.6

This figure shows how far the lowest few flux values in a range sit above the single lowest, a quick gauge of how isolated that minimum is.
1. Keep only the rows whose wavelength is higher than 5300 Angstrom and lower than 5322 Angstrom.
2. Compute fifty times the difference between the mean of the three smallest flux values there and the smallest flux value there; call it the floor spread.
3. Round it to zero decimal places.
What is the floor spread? 35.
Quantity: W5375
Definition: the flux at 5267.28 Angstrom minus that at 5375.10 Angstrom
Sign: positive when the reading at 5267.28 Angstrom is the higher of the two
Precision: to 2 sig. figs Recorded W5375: -4.0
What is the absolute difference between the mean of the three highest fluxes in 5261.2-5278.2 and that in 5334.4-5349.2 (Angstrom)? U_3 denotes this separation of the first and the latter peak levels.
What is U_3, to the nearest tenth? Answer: 2.7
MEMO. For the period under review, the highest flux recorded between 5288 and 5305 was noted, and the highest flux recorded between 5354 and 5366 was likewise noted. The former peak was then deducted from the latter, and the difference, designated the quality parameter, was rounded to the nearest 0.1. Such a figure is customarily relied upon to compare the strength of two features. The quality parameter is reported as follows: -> 1.1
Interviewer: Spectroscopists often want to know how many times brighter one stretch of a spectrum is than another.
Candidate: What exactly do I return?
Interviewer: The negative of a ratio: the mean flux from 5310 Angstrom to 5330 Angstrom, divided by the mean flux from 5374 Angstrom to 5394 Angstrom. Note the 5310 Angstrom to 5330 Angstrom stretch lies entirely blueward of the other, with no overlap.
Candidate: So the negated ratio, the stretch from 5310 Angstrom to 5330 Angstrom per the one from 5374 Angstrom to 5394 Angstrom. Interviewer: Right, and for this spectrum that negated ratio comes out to -1.01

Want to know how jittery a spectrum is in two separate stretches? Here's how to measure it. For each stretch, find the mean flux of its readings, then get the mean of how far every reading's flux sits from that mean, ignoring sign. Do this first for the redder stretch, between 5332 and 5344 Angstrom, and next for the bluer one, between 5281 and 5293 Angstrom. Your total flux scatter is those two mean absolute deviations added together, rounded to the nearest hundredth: 1.91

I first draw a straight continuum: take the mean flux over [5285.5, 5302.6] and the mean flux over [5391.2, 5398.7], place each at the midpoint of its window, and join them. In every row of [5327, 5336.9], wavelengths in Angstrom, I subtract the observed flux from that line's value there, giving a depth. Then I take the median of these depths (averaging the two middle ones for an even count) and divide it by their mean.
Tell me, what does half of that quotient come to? -1.0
